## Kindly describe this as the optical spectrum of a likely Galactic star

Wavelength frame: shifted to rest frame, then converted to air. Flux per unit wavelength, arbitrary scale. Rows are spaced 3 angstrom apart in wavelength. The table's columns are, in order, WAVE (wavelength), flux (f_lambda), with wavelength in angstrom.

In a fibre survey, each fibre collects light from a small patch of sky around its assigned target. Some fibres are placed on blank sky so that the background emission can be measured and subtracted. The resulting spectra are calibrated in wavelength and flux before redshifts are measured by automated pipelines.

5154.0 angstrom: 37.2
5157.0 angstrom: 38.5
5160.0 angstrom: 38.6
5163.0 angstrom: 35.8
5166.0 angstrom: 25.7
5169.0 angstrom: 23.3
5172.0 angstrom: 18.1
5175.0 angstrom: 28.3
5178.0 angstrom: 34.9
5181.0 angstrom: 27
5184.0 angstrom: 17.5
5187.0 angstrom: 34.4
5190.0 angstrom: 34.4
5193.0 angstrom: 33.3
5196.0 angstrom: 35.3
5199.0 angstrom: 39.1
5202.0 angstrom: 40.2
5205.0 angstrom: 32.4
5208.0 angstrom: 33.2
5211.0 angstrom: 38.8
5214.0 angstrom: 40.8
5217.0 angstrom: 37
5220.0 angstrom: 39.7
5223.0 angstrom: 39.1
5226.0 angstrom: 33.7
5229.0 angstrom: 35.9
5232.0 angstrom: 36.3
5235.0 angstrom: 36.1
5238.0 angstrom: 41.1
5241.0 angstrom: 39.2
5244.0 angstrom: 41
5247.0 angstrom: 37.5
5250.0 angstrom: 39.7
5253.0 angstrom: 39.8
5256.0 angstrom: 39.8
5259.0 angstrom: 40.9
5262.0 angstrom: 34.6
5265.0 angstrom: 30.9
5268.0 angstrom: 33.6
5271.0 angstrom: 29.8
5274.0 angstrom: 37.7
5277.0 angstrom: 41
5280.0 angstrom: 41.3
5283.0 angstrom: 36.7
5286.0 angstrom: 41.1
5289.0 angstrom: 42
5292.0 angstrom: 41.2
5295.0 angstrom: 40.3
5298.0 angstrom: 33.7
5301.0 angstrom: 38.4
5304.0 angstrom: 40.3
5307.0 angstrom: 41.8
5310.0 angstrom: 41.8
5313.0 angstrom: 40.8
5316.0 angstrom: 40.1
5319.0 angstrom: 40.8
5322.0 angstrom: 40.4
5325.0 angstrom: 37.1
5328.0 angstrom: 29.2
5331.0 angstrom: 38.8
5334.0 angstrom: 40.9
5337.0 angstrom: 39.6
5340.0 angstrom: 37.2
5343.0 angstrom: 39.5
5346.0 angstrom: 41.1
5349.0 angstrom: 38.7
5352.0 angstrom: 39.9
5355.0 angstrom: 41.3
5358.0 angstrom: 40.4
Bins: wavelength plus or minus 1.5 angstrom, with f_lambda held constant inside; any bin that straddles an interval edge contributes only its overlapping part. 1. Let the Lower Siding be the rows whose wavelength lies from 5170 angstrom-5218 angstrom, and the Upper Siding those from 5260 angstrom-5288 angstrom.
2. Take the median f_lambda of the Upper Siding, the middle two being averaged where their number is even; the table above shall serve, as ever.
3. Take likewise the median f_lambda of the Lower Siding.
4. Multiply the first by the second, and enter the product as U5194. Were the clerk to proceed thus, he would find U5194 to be 1262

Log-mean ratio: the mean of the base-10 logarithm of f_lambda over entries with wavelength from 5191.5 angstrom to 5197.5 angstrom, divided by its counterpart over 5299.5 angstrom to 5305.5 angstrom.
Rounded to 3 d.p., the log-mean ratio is 0.963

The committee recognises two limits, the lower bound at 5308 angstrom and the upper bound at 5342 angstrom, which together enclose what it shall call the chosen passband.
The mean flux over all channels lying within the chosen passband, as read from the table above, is 38.8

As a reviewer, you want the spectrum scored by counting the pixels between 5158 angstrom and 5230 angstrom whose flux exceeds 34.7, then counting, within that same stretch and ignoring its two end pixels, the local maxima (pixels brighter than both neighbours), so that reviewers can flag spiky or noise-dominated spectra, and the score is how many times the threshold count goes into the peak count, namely 0.333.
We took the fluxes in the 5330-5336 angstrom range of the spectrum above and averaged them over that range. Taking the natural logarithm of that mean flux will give 3.69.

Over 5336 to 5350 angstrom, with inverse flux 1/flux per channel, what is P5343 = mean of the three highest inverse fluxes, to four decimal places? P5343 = 0.0260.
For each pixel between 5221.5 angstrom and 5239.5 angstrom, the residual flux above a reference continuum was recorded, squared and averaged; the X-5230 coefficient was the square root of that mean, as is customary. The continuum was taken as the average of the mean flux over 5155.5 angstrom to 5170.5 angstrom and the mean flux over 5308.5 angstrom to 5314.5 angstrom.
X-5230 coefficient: 2.4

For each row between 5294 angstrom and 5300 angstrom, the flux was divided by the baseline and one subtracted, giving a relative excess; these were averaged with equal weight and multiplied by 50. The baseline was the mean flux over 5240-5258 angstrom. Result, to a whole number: -3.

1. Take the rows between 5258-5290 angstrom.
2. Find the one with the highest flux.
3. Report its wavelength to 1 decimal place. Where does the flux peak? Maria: 5289.0 angstrom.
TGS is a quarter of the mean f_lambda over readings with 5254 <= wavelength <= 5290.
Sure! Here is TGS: 9.4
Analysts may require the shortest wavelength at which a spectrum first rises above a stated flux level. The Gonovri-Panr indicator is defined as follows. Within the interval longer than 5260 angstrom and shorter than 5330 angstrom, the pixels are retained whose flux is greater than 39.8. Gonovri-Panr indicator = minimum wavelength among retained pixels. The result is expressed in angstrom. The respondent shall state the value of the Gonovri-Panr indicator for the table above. 5277.0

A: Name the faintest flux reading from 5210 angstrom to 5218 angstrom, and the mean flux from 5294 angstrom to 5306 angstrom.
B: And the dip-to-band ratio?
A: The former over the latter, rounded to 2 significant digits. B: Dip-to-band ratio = 0.97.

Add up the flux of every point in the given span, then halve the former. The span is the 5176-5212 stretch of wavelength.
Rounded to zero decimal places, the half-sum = 200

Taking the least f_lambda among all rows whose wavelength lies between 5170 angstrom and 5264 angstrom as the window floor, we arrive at 17.5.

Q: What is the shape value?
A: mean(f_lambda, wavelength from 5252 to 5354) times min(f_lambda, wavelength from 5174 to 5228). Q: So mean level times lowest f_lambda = 675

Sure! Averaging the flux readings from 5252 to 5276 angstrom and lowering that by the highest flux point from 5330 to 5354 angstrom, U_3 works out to -5.2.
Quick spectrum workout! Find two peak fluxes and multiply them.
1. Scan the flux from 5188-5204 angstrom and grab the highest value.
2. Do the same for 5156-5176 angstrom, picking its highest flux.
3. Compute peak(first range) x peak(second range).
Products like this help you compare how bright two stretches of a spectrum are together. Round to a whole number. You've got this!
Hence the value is 1552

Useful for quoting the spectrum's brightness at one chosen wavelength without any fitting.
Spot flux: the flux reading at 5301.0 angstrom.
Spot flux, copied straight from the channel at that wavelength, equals 38.4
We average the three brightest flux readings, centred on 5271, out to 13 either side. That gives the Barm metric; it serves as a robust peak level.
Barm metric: 41.1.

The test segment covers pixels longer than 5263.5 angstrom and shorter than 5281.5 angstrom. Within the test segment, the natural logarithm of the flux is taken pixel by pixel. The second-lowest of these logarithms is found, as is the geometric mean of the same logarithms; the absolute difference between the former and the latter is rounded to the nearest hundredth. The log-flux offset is 0.13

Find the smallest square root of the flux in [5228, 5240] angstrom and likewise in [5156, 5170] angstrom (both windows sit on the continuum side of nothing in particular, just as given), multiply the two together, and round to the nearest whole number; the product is 29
